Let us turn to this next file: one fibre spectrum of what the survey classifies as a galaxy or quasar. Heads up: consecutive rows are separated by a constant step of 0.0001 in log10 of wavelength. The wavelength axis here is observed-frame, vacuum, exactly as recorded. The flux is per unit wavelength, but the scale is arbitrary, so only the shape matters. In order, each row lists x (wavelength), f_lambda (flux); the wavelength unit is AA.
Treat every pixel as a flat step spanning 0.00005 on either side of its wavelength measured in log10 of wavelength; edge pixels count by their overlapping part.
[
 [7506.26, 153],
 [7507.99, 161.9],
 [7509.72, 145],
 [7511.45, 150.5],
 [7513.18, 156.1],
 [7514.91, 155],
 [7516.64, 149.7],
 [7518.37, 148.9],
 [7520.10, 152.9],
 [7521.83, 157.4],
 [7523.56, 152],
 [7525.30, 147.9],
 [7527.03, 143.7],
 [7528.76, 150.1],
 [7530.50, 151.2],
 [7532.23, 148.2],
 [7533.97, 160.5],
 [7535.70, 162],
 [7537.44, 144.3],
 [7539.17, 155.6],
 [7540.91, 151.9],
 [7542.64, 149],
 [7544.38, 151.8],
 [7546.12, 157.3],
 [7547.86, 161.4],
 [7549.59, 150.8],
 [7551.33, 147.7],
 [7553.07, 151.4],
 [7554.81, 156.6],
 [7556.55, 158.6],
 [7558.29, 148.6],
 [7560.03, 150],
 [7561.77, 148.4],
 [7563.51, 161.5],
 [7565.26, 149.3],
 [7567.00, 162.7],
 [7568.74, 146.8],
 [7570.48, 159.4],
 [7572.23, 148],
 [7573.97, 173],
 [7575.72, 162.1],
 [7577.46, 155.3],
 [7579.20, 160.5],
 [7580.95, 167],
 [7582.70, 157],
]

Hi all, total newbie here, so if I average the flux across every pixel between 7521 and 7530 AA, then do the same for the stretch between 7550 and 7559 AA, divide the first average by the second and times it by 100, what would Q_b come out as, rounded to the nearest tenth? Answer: 98.5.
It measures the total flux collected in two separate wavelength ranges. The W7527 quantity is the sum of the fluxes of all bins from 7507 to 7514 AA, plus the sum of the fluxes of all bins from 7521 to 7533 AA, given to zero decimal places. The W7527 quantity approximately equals 1664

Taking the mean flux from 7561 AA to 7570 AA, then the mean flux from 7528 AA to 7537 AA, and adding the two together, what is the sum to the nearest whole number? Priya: 308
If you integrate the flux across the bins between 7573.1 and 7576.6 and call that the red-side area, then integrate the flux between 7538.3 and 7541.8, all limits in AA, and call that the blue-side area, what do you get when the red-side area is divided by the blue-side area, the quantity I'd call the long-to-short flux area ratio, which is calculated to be 1.09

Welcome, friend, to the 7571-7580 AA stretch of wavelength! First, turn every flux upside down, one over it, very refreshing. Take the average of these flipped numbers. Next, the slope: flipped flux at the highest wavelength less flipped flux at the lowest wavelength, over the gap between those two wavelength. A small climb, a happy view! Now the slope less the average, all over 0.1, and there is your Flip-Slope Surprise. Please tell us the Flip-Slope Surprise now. -0.0635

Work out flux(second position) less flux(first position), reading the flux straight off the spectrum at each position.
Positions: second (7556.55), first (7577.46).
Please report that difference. 3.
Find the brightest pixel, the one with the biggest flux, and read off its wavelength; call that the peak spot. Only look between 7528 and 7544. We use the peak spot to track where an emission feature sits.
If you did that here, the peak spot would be 7535.70 AA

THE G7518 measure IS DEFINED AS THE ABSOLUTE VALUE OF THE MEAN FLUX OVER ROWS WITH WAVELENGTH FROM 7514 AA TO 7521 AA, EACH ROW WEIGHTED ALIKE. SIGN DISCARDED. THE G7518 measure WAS 152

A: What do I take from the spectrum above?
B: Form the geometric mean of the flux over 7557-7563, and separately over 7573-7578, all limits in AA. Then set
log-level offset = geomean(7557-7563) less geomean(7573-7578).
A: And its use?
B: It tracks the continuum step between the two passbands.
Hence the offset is -14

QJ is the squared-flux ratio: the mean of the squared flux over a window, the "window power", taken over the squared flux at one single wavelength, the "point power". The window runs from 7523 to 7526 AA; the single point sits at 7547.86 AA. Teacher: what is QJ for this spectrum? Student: 0.86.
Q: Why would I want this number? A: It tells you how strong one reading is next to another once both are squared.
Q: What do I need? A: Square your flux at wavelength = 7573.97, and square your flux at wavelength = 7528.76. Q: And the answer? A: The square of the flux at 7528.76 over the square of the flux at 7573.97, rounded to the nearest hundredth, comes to 0.75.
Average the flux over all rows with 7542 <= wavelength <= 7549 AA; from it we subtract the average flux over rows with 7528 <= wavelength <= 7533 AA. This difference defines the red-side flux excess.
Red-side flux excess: 5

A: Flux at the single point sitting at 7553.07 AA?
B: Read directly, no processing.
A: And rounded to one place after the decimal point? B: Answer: 151.4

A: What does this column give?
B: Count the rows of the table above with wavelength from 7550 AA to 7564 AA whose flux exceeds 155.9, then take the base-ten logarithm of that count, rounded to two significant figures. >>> 0.48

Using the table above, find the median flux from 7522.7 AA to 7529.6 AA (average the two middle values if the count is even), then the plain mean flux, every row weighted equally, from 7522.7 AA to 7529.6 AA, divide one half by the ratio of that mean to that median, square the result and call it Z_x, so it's 0.252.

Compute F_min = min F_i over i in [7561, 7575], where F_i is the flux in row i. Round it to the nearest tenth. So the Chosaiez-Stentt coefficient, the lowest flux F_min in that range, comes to 146.8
